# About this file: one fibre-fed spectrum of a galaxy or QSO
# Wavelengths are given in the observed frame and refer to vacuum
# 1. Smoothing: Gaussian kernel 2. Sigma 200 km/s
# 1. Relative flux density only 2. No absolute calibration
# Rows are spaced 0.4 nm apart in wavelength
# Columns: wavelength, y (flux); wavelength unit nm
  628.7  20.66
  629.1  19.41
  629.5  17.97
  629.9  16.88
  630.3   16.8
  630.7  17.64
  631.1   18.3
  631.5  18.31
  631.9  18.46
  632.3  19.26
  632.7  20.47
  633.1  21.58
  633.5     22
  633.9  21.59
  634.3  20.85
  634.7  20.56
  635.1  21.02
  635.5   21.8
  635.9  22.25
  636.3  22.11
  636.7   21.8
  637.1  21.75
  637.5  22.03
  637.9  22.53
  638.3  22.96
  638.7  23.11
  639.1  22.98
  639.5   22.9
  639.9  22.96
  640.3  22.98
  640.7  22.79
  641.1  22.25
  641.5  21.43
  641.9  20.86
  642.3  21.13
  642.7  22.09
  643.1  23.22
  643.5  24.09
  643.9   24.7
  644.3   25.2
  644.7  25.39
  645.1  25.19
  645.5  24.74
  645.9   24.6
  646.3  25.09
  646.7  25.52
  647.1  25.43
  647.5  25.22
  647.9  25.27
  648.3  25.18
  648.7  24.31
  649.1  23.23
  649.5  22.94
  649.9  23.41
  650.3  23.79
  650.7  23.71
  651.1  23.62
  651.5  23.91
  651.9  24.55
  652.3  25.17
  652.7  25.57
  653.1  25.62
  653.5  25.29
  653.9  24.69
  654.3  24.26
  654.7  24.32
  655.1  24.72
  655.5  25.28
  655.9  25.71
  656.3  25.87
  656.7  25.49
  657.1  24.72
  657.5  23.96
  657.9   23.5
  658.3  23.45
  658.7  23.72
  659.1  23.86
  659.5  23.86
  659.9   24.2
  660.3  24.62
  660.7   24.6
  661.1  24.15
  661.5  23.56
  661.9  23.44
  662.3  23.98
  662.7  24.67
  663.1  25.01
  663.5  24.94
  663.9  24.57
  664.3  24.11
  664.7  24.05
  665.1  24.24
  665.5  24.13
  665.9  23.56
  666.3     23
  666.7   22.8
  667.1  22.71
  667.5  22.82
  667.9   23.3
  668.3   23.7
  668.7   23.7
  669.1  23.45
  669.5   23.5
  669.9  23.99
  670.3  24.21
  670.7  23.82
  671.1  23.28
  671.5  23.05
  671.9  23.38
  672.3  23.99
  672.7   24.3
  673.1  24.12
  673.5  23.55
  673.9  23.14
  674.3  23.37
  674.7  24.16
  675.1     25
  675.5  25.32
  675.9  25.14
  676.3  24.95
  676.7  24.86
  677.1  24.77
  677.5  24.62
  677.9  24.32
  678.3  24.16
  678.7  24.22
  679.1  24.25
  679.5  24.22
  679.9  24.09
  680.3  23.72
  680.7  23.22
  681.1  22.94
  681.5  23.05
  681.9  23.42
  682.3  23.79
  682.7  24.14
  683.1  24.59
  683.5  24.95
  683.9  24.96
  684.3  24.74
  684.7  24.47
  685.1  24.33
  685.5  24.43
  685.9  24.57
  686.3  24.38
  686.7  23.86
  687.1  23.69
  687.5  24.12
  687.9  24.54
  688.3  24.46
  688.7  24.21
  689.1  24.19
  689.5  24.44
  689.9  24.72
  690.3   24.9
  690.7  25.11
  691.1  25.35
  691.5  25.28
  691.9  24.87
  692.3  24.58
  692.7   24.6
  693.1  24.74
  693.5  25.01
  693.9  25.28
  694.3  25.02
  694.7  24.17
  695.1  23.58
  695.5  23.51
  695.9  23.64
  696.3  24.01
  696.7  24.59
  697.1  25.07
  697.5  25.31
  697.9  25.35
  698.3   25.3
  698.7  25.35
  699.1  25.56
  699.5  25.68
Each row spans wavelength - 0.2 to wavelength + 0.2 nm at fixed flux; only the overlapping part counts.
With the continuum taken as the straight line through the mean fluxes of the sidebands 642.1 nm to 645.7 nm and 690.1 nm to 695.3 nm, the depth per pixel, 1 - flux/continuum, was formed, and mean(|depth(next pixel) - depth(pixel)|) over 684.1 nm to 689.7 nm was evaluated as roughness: 0.0093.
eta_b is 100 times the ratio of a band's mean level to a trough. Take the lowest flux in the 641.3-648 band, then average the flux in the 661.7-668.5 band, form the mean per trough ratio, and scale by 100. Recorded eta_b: 114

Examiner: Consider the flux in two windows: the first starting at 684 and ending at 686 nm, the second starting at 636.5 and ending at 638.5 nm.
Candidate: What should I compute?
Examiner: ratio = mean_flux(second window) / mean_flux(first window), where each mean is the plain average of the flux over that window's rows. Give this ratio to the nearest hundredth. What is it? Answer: 0.91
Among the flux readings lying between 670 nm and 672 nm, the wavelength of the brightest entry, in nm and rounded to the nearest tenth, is 670.3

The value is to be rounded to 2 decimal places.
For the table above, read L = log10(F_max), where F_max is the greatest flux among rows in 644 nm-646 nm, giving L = 1.40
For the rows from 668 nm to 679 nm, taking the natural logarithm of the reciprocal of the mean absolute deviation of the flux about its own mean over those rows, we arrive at 0.65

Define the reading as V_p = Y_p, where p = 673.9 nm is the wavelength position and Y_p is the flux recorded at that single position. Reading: 23.14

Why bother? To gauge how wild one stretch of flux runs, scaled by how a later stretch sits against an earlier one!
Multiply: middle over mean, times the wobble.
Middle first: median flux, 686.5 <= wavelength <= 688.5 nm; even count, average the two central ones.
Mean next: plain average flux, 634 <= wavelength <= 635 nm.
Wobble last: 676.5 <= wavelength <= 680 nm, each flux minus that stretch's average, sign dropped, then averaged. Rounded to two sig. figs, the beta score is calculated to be 0.28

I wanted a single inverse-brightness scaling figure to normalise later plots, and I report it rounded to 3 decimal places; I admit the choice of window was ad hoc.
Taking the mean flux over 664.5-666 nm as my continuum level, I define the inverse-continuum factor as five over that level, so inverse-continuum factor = 0.208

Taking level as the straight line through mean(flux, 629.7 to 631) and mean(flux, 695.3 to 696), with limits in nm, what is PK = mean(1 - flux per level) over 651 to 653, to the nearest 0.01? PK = -0.28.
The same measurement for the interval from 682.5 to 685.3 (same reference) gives -0.10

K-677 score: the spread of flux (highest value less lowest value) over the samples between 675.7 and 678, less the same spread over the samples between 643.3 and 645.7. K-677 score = -0.48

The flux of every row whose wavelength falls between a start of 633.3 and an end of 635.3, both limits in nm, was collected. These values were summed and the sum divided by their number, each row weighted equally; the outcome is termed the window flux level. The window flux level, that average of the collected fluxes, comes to 21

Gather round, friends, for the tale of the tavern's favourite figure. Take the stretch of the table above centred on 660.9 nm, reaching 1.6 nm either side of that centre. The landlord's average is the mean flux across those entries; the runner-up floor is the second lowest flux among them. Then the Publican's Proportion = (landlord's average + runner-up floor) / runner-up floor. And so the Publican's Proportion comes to 2.02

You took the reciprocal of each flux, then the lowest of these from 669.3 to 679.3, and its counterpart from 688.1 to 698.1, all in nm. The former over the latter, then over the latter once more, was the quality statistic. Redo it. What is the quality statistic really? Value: 25.4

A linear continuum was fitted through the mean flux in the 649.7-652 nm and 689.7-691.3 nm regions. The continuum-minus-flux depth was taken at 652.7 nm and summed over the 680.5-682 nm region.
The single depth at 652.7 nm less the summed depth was -8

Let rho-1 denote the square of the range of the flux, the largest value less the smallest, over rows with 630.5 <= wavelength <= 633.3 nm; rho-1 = 16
